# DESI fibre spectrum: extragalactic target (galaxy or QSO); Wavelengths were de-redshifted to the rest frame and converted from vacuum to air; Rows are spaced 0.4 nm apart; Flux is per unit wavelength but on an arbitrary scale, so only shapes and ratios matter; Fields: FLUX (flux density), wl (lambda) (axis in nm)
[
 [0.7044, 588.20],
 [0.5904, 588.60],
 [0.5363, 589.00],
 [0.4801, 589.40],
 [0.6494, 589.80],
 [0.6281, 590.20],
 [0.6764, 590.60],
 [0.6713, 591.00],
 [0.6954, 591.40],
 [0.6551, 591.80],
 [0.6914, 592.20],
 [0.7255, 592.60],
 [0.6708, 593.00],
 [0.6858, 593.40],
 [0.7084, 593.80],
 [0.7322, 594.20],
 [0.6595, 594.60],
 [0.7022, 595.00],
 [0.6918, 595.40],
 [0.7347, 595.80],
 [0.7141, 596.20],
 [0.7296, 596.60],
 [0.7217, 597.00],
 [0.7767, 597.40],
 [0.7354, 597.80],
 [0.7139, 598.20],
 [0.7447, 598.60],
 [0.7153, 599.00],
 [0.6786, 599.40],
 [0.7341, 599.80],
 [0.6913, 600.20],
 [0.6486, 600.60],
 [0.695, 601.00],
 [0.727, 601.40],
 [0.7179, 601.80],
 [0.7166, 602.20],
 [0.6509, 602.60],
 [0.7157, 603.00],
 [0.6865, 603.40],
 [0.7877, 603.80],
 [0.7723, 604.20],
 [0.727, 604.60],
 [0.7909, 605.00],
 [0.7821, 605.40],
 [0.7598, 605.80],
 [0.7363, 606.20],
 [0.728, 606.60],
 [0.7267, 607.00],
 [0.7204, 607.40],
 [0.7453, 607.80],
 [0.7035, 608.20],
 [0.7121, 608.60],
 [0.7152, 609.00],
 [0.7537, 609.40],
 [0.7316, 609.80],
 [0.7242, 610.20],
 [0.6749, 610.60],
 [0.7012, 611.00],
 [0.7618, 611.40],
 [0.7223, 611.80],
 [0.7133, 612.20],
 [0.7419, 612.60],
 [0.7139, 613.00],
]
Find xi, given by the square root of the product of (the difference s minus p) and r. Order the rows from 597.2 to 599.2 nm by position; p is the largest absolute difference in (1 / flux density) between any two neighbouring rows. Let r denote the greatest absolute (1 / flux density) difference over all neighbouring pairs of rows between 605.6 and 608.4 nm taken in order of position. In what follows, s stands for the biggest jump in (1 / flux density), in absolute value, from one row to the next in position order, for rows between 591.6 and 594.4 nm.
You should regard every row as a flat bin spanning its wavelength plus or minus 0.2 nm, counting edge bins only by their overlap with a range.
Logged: 0.057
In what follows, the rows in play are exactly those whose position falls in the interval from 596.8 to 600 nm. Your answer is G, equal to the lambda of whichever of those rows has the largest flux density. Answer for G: 597.40 nm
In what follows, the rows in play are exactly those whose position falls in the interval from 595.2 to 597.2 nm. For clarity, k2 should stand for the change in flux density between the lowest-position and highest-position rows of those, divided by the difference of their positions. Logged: 0.02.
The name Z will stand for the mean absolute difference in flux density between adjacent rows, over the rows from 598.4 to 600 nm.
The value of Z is 0.041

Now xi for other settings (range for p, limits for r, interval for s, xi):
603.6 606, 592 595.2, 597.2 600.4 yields 0.006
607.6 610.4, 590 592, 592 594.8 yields 0.090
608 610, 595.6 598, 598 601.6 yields 0.063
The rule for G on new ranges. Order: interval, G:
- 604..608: 605.00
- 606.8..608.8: 607.80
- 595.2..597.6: 597.40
